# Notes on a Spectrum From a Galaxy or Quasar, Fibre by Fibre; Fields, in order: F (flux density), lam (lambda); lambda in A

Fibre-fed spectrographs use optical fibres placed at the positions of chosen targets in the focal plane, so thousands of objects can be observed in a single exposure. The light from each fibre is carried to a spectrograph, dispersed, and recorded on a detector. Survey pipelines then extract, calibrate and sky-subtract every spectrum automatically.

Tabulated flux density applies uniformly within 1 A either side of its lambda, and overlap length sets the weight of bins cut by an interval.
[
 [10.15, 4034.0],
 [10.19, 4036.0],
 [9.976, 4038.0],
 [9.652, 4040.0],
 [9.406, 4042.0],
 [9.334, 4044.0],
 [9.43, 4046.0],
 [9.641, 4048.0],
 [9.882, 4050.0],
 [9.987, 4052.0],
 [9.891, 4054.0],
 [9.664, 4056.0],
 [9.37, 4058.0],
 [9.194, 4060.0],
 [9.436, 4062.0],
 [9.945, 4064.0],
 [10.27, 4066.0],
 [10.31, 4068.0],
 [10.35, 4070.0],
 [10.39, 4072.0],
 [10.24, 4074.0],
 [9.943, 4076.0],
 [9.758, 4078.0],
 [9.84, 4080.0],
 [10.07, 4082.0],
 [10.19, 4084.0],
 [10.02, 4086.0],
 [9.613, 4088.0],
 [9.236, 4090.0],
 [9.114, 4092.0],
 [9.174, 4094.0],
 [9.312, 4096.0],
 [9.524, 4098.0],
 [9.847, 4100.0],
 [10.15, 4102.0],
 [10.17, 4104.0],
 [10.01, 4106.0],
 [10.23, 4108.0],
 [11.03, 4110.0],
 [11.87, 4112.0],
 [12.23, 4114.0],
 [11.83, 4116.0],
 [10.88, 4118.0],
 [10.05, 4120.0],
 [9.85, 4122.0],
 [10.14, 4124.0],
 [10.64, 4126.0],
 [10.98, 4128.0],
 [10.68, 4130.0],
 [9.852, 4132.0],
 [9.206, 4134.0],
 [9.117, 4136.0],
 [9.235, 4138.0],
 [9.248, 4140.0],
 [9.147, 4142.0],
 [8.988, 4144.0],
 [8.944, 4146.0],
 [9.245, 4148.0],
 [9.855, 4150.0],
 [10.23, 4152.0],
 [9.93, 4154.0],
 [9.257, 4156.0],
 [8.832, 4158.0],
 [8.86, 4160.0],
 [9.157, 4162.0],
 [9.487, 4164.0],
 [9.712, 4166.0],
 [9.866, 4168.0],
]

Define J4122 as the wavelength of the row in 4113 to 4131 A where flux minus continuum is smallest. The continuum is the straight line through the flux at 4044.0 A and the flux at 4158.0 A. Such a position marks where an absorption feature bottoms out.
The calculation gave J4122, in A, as 4122.0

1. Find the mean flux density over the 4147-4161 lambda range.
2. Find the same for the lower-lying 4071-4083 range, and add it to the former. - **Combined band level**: 19.5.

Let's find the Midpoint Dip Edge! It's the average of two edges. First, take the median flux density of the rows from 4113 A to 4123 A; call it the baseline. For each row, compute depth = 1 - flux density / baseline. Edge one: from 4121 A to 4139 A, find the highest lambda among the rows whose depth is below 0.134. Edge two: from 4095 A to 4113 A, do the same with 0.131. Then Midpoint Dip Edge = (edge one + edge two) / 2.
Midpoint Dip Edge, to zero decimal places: 4122 A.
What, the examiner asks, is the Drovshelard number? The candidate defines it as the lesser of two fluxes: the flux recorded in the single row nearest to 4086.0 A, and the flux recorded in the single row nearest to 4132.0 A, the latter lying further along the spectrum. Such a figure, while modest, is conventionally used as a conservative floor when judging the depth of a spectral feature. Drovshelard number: 9.85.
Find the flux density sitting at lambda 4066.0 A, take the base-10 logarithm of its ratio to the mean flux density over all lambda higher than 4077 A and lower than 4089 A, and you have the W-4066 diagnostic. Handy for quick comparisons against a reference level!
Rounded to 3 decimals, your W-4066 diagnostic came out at 0.015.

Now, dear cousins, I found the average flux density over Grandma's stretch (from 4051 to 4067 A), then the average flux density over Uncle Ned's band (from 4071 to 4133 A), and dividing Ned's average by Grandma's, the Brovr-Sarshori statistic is 1.05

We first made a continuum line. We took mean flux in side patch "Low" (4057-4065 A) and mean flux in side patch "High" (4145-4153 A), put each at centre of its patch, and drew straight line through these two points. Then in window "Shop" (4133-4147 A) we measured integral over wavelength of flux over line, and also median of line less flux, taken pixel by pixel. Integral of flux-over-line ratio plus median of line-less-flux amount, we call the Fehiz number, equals 14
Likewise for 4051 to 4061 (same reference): 10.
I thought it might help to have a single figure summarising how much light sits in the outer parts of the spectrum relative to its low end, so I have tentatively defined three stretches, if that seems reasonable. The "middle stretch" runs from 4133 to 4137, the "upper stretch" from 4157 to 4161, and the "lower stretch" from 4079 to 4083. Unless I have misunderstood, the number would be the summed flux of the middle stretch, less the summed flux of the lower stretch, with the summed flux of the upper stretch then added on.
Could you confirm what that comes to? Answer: 16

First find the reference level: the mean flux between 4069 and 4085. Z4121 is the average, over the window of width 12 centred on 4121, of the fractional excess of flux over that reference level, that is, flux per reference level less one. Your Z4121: 0.05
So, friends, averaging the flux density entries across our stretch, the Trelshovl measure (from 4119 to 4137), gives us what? 10.1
